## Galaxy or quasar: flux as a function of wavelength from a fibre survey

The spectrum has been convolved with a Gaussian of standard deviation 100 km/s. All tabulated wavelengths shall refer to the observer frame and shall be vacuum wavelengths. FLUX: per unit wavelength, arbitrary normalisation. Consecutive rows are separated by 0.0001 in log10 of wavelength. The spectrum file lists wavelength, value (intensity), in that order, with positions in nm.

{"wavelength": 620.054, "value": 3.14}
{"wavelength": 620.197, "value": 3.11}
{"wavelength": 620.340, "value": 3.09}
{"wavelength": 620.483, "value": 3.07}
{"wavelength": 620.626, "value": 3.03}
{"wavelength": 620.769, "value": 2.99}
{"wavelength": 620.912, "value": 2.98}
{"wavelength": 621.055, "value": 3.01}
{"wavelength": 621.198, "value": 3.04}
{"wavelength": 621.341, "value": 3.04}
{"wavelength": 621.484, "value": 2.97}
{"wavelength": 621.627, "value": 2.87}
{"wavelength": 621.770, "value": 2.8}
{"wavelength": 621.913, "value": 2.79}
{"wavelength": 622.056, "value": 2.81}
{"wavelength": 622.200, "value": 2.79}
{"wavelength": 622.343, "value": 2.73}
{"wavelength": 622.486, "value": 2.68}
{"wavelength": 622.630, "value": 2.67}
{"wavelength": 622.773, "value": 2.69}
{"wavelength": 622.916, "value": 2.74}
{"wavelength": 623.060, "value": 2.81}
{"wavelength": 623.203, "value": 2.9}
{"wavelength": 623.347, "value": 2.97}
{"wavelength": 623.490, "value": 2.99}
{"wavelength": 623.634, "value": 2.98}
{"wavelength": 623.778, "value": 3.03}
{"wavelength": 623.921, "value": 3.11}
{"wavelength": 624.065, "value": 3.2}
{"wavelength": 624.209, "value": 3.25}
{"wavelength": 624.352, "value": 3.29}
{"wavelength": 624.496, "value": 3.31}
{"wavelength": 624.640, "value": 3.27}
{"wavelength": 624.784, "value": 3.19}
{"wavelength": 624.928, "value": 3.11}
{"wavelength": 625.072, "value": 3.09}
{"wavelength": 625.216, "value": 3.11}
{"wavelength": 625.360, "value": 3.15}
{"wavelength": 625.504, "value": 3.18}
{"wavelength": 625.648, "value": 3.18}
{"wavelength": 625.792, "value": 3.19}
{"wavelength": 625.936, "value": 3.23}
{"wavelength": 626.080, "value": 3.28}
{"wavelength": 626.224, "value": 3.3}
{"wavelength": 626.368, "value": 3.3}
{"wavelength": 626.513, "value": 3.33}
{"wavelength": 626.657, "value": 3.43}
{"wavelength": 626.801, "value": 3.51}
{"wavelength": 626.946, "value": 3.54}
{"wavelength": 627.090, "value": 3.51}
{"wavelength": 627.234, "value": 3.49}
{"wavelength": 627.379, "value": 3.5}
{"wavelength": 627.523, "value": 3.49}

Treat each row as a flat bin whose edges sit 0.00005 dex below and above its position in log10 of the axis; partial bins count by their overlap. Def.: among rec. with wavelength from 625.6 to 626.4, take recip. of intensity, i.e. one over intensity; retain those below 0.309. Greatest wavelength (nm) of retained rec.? 626.368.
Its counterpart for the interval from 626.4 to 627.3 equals 627.234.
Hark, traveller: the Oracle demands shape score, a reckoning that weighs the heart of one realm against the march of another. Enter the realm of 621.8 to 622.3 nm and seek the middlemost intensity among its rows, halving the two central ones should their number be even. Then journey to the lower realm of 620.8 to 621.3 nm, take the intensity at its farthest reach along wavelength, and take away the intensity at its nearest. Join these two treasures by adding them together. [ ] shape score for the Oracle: 2.85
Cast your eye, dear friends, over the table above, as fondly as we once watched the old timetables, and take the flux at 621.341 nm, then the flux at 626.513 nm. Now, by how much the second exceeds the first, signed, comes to 0.29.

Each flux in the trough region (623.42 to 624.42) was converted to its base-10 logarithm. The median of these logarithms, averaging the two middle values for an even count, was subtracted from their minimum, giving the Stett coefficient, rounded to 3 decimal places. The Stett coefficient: -0.019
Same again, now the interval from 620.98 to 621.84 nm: -0.029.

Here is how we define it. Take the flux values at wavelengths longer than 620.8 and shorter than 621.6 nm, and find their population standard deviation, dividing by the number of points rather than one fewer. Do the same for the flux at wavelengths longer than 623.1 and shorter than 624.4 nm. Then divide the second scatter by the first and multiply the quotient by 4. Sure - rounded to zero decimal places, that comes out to 18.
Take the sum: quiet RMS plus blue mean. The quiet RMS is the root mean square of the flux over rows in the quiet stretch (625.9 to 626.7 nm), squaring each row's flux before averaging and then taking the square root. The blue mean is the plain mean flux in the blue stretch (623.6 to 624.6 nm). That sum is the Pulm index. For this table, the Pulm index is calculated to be 6.5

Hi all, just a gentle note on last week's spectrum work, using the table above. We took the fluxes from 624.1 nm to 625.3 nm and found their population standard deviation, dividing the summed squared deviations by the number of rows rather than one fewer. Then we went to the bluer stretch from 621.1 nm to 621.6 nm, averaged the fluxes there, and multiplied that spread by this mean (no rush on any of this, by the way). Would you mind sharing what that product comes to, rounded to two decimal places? 0.25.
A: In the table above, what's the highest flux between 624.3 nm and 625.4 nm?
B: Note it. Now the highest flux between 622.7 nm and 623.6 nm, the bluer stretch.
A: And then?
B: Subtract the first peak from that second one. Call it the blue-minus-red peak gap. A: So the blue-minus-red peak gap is -0.32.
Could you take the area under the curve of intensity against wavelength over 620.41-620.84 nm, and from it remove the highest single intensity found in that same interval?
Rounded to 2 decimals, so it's -1.77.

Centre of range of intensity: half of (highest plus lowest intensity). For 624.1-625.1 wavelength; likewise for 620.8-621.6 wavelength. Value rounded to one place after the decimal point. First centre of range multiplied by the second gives 9.6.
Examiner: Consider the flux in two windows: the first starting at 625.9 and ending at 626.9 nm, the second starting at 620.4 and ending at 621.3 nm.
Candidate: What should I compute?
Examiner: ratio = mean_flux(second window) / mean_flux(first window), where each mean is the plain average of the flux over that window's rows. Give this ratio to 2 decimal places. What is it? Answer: 0.90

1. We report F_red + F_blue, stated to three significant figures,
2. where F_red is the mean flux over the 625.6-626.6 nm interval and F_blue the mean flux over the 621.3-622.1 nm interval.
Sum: 6.14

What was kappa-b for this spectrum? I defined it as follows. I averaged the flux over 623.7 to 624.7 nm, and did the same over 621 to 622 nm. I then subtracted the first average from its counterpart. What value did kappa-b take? -0.28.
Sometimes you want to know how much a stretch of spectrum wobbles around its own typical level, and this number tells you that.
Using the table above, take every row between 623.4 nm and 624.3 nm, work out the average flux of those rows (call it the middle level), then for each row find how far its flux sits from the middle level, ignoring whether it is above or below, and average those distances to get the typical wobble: 0.09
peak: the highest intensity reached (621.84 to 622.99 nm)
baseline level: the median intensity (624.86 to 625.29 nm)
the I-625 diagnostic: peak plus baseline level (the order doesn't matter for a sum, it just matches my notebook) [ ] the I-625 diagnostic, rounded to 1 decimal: 5.9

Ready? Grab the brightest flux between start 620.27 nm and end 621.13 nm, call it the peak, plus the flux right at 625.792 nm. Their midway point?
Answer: 3.14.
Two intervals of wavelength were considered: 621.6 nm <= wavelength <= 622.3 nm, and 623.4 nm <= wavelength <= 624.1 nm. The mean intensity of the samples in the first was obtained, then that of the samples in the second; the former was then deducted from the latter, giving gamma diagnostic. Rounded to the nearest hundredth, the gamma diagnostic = 0.25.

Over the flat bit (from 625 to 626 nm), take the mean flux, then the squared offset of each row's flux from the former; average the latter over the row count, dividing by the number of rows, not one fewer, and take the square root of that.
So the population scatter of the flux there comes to 0.045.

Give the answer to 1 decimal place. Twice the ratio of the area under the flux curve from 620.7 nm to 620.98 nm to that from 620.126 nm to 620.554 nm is 1.3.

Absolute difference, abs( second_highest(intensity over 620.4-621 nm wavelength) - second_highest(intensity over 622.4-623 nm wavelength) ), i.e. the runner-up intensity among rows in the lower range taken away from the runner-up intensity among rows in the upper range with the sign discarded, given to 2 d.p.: 0.34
